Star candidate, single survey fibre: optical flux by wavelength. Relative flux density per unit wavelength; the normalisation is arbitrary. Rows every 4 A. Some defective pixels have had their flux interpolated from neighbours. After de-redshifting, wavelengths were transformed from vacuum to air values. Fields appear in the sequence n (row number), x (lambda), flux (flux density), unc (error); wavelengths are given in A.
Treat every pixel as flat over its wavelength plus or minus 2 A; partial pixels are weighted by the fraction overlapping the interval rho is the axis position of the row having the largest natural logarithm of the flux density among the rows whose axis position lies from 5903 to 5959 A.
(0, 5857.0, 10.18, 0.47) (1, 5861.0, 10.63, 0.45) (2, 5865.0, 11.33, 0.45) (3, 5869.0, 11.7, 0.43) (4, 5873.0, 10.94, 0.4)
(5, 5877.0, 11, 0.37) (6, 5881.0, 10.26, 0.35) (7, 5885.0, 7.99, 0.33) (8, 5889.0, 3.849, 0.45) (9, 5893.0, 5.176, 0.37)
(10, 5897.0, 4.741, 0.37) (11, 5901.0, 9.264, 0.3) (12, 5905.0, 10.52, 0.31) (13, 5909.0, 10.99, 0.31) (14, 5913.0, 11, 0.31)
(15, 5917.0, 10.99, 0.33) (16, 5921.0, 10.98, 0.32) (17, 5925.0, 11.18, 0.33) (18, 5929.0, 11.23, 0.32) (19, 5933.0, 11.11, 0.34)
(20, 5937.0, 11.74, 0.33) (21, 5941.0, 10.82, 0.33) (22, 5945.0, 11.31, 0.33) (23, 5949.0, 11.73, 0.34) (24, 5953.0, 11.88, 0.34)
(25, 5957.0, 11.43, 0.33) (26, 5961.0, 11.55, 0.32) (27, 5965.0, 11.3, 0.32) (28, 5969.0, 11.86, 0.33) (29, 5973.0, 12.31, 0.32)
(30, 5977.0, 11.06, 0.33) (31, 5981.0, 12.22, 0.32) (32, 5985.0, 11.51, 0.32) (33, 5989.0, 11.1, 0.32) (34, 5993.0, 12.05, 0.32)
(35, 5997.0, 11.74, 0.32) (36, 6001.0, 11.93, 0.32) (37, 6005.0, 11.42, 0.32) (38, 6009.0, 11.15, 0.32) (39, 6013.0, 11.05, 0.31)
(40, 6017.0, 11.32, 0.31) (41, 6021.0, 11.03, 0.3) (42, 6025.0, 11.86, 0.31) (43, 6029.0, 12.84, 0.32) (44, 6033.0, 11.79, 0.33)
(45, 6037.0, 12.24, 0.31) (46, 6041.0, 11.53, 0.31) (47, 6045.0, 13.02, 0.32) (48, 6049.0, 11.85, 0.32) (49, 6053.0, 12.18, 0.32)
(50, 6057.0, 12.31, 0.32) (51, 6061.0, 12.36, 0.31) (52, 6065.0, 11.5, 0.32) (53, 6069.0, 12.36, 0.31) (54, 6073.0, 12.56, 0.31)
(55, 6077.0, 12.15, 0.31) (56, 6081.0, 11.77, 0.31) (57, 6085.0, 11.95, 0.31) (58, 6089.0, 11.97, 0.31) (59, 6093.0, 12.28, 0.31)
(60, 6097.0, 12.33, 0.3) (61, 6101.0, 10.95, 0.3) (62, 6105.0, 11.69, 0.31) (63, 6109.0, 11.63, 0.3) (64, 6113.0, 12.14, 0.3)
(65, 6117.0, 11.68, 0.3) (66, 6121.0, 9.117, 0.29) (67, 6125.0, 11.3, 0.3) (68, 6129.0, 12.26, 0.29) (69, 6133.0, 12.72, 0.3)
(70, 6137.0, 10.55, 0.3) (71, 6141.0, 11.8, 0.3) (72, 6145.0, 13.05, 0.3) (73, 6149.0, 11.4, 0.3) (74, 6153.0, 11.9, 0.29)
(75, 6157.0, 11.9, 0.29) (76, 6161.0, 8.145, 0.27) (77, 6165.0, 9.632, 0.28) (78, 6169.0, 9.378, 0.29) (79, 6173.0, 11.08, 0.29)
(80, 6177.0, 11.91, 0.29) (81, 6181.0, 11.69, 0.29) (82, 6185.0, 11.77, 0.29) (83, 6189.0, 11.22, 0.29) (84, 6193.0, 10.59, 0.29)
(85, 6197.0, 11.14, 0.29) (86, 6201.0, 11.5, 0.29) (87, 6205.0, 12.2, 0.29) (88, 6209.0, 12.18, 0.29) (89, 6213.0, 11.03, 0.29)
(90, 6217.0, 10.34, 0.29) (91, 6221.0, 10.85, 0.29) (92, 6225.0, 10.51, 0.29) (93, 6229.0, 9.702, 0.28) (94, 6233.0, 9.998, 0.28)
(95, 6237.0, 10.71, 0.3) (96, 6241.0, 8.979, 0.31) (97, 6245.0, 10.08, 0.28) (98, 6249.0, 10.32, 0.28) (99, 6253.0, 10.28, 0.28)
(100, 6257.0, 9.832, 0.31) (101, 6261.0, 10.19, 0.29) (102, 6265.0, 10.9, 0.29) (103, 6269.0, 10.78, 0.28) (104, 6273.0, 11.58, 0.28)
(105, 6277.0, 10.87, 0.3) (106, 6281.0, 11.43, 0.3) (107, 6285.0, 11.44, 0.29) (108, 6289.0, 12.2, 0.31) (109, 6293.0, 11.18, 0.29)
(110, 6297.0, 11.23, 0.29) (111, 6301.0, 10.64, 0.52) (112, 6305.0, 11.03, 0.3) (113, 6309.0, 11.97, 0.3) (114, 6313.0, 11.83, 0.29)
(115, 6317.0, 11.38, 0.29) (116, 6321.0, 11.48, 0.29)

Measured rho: 5953.0 A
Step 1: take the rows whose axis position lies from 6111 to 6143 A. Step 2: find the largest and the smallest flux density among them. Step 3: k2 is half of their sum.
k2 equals 10.9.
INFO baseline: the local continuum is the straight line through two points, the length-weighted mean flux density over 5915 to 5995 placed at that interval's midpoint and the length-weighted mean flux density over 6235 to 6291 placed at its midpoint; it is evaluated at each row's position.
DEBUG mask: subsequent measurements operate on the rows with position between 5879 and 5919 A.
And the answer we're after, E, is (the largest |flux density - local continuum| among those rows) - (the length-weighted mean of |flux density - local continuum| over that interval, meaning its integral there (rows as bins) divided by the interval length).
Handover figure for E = 4.7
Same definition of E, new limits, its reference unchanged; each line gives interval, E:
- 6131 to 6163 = 1.5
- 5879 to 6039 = 6.7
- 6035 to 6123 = 1.0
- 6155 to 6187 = 1.6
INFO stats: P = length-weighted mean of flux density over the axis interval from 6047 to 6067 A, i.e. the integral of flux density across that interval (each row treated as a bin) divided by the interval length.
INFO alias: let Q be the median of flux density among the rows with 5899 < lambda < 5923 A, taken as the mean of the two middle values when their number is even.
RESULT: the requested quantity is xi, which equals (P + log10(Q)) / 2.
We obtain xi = 6.54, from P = 12.0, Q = 11.0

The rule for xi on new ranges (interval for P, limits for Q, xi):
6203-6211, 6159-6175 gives 6.58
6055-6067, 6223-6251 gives 6.53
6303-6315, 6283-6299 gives 6.33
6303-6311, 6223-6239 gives 6.26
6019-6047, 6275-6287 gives 6.55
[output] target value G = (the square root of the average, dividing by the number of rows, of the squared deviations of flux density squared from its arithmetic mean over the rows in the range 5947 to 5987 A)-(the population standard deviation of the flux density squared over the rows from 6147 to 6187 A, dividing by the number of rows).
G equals -17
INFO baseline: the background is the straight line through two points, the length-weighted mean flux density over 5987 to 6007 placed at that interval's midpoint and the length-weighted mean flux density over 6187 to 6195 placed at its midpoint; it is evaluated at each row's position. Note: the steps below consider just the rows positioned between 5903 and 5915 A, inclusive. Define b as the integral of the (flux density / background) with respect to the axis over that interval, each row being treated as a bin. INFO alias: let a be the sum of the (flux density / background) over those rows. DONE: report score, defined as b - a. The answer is 8.1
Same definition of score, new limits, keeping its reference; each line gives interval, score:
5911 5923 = 8.3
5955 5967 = 8.7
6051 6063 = 9.7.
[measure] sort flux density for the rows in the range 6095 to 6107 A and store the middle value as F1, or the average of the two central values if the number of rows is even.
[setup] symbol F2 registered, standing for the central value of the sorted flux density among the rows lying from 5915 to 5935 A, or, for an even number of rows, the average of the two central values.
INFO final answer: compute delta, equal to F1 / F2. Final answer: 1.05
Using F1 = 11.7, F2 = 11.1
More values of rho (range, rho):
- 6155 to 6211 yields 6205.0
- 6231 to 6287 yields 6273.0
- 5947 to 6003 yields 5973.0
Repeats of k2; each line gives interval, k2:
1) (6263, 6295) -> 11.5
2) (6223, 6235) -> 10.1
